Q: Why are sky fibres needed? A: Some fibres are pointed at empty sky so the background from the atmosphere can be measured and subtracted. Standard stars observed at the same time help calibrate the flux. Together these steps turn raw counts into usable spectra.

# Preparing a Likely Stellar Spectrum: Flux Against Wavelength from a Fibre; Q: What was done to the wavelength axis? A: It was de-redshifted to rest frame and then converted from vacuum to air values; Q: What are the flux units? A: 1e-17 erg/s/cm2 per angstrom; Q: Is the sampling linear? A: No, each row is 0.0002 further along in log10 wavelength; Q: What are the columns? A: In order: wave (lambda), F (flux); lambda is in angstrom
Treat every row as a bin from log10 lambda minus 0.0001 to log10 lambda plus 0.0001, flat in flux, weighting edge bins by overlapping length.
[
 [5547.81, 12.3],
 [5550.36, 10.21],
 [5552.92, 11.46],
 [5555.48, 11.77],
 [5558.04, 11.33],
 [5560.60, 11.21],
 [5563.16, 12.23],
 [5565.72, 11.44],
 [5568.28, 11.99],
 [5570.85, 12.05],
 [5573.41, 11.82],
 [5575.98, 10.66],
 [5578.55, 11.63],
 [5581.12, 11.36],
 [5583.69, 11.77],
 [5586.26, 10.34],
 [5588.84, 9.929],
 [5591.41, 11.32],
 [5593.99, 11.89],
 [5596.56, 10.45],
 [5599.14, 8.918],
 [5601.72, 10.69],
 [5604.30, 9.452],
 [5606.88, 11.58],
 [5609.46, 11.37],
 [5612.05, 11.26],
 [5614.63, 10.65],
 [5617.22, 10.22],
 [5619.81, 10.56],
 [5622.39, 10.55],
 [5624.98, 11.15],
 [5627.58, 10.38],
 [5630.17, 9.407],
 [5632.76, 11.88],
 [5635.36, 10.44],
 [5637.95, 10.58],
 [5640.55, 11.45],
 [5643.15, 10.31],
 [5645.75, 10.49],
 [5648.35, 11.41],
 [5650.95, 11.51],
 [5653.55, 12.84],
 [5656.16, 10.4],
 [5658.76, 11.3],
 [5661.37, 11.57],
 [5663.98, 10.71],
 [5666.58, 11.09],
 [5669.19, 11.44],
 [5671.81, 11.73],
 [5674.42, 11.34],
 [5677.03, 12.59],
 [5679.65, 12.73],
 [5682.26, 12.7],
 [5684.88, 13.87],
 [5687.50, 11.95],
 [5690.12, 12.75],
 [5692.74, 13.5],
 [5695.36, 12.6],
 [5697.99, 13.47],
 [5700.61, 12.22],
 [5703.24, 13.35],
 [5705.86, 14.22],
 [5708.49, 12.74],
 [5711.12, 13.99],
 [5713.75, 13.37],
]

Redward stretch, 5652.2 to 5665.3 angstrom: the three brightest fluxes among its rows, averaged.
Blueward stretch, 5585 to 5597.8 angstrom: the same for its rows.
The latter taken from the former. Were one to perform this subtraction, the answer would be 0.7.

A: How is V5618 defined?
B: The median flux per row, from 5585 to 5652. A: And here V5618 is 10.6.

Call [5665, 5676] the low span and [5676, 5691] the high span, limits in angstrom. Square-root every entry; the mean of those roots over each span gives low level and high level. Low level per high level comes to 0.95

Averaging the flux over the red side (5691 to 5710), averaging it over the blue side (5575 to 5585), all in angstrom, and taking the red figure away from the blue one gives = -1.8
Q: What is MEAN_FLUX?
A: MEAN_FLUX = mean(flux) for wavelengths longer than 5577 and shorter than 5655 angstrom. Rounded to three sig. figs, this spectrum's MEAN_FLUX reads 10.9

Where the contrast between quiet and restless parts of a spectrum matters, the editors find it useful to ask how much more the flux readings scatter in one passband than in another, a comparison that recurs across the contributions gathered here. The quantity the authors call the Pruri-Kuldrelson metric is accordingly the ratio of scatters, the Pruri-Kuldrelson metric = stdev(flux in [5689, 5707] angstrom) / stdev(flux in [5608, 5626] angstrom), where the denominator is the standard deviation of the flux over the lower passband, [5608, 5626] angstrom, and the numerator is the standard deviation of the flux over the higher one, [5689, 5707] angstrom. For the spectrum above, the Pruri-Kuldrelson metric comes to 1.6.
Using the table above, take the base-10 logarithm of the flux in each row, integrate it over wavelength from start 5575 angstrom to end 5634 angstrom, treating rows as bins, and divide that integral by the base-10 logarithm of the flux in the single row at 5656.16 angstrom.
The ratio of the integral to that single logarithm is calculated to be 60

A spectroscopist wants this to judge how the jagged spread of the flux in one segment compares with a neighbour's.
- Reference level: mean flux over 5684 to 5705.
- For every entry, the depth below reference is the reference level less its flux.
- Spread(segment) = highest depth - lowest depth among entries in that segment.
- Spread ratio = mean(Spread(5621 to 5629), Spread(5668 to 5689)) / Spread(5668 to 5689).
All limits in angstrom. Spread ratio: 0.7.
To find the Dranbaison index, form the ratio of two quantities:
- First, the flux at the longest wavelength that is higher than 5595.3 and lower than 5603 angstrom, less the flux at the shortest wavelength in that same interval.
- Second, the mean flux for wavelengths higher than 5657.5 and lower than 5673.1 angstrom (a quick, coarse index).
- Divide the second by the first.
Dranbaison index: 47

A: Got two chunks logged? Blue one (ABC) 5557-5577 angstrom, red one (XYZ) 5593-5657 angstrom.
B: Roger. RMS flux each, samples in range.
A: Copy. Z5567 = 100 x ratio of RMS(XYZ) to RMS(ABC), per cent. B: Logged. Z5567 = 93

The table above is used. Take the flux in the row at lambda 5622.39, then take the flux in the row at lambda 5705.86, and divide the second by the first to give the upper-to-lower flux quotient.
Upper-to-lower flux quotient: 1.35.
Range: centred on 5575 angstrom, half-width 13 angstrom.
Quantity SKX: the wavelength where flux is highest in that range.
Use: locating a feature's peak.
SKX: 5563.16 angstrom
